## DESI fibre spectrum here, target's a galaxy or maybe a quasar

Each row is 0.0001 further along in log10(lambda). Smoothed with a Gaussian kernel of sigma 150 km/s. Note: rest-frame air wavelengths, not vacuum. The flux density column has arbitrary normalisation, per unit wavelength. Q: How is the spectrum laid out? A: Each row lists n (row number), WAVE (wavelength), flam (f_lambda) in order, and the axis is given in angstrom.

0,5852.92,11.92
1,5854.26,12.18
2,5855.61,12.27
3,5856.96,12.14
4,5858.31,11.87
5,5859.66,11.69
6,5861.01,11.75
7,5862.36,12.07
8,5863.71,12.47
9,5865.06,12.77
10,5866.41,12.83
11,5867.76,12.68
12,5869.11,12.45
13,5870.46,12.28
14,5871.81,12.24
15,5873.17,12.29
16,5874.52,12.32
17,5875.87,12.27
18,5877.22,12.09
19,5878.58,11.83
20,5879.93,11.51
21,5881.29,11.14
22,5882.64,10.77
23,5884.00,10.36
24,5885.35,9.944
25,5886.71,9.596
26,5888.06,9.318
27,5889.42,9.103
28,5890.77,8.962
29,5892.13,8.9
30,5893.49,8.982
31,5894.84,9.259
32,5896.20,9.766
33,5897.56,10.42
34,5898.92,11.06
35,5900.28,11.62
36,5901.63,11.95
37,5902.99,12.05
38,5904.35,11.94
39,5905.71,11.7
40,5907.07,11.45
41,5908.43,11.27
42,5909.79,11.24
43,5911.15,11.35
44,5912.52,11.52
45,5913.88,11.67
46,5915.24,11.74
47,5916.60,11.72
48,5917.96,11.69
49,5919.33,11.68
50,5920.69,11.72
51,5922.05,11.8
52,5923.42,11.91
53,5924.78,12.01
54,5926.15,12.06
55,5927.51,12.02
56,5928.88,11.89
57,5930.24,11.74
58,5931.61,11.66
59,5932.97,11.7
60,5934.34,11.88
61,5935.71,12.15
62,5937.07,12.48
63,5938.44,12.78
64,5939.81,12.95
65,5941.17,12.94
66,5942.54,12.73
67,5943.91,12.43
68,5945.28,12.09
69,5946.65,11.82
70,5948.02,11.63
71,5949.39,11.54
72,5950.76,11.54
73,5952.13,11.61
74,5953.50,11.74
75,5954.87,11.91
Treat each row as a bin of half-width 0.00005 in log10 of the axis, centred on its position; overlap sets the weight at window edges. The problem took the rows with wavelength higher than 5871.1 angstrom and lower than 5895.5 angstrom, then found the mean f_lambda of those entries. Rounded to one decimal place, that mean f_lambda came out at 10.6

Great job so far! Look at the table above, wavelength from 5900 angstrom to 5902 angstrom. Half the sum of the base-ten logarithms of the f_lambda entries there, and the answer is 1.07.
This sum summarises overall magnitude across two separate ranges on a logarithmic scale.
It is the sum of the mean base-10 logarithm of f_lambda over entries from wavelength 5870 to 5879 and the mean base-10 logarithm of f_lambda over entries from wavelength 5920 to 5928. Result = 2.162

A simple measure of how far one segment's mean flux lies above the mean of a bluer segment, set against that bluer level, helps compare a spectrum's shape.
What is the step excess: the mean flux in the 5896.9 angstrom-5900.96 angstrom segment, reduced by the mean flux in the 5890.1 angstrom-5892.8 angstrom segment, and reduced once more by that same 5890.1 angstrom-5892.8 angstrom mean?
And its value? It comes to -7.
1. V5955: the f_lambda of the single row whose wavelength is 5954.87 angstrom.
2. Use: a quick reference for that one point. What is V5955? 11.91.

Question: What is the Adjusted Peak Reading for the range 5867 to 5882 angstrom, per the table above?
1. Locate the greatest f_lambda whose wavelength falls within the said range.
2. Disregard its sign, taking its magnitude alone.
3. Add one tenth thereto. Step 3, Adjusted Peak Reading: 12.8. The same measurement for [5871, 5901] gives 12.4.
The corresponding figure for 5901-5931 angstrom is 12.2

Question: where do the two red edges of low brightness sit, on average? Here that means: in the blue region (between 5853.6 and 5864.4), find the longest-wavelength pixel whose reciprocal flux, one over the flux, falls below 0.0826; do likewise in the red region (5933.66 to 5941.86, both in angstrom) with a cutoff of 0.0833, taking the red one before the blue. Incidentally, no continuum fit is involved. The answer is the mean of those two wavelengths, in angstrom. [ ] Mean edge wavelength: 5902.4 angstrom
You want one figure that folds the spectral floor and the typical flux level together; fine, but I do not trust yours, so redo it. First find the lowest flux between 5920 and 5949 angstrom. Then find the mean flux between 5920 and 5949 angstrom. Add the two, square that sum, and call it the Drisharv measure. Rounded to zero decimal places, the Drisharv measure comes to 564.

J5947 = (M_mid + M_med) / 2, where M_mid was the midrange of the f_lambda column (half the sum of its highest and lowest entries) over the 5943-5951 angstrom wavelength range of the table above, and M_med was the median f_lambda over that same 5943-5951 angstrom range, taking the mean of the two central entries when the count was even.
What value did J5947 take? 11.9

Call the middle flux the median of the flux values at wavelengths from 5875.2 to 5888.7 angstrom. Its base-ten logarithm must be 1.04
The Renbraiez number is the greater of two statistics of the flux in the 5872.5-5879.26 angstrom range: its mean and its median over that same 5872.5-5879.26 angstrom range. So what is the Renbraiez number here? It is 12.3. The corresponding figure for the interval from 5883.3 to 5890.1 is 9.7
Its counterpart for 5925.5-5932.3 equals 11.9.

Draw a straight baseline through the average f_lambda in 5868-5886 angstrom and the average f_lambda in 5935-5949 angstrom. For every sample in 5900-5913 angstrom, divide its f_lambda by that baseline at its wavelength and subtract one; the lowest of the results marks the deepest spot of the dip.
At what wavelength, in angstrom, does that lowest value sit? 5909.79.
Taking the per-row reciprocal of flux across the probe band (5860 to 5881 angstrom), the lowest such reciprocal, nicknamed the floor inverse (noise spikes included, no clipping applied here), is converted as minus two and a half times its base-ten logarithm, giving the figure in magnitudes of 2.771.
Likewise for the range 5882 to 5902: 2.693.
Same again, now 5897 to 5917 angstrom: 2.702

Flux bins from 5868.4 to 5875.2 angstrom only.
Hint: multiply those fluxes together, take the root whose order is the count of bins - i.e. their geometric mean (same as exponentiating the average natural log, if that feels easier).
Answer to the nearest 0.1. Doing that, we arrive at 12.3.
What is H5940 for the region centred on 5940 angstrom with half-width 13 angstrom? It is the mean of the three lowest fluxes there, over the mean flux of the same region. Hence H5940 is 0.957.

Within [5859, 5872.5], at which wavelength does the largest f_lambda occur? 5866.41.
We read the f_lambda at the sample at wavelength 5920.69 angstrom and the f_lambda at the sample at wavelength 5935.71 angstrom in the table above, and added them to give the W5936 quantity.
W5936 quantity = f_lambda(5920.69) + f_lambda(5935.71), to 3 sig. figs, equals 23.9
